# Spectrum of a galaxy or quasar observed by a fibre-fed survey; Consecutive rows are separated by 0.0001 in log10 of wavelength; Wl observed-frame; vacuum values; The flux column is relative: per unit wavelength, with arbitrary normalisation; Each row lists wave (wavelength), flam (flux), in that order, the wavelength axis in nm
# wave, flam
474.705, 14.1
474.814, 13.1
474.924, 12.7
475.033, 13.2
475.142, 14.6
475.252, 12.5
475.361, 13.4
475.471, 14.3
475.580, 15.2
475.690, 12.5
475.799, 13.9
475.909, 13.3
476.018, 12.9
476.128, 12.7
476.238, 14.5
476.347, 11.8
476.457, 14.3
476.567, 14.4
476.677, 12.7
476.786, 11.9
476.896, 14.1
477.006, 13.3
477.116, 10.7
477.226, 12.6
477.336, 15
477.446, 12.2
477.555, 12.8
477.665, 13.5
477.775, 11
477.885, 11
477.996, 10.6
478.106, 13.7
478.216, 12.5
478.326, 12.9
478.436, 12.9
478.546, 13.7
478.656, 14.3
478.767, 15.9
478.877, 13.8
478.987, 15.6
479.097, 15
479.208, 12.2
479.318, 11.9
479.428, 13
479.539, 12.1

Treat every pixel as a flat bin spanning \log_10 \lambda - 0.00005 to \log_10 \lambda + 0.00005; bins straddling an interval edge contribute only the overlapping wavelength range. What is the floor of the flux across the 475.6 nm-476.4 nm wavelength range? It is 11.8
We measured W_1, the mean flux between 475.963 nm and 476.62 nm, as 13.43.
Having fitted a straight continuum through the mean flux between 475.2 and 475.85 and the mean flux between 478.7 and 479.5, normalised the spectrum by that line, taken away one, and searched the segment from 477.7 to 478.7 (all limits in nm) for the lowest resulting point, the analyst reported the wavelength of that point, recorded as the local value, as 477.996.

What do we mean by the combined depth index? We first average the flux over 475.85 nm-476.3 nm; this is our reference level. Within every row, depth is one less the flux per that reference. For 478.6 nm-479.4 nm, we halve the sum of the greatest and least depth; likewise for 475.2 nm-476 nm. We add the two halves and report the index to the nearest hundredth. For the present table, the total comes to -0.08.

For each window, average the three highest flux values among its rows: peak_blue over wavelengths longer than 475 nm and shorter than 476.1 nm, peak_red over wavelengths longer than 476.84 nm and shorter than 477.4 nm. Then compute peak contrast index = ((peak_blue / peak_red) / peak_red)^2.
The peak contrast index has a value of 0.0054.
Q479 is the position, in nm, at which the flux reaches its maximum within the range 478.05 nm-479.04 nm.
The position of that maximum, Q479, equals 478.767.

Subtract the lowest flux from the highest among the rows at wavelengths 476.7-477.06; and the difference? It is 2.20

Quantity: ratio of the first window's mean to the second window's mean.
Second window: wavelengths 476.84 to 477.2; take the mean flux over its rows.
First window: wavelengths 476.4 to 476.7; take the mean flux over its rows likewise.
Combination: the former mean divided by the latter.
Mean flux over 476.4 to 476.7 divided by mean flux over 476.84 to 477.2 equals 1.09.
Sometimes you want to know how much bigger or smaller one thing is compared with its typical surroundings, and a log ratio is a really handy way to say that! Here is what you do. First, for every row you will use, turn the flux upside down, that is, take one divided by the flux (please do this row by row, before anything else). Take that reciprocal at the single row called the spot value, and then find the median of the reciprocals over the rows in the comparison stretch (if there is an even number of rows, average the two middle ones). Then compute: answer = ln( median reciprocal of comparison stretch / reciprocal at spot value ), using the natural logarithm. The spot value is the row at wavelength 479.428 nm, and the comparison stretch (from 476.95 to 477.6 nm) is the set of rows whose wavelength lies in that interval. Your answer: 0.02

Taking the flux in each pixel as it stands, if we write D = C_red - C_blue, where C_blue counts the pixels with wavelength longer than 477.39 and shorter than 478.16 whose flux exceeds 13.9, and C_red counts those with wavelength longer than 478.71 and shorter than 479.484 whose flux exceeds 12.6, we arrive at 5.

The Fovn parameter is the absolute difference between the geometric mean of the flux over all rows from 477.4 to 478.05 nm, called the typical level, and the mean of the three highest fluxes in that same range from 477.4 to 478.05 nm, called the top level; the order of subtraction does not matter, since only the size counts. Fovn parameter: 1.0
